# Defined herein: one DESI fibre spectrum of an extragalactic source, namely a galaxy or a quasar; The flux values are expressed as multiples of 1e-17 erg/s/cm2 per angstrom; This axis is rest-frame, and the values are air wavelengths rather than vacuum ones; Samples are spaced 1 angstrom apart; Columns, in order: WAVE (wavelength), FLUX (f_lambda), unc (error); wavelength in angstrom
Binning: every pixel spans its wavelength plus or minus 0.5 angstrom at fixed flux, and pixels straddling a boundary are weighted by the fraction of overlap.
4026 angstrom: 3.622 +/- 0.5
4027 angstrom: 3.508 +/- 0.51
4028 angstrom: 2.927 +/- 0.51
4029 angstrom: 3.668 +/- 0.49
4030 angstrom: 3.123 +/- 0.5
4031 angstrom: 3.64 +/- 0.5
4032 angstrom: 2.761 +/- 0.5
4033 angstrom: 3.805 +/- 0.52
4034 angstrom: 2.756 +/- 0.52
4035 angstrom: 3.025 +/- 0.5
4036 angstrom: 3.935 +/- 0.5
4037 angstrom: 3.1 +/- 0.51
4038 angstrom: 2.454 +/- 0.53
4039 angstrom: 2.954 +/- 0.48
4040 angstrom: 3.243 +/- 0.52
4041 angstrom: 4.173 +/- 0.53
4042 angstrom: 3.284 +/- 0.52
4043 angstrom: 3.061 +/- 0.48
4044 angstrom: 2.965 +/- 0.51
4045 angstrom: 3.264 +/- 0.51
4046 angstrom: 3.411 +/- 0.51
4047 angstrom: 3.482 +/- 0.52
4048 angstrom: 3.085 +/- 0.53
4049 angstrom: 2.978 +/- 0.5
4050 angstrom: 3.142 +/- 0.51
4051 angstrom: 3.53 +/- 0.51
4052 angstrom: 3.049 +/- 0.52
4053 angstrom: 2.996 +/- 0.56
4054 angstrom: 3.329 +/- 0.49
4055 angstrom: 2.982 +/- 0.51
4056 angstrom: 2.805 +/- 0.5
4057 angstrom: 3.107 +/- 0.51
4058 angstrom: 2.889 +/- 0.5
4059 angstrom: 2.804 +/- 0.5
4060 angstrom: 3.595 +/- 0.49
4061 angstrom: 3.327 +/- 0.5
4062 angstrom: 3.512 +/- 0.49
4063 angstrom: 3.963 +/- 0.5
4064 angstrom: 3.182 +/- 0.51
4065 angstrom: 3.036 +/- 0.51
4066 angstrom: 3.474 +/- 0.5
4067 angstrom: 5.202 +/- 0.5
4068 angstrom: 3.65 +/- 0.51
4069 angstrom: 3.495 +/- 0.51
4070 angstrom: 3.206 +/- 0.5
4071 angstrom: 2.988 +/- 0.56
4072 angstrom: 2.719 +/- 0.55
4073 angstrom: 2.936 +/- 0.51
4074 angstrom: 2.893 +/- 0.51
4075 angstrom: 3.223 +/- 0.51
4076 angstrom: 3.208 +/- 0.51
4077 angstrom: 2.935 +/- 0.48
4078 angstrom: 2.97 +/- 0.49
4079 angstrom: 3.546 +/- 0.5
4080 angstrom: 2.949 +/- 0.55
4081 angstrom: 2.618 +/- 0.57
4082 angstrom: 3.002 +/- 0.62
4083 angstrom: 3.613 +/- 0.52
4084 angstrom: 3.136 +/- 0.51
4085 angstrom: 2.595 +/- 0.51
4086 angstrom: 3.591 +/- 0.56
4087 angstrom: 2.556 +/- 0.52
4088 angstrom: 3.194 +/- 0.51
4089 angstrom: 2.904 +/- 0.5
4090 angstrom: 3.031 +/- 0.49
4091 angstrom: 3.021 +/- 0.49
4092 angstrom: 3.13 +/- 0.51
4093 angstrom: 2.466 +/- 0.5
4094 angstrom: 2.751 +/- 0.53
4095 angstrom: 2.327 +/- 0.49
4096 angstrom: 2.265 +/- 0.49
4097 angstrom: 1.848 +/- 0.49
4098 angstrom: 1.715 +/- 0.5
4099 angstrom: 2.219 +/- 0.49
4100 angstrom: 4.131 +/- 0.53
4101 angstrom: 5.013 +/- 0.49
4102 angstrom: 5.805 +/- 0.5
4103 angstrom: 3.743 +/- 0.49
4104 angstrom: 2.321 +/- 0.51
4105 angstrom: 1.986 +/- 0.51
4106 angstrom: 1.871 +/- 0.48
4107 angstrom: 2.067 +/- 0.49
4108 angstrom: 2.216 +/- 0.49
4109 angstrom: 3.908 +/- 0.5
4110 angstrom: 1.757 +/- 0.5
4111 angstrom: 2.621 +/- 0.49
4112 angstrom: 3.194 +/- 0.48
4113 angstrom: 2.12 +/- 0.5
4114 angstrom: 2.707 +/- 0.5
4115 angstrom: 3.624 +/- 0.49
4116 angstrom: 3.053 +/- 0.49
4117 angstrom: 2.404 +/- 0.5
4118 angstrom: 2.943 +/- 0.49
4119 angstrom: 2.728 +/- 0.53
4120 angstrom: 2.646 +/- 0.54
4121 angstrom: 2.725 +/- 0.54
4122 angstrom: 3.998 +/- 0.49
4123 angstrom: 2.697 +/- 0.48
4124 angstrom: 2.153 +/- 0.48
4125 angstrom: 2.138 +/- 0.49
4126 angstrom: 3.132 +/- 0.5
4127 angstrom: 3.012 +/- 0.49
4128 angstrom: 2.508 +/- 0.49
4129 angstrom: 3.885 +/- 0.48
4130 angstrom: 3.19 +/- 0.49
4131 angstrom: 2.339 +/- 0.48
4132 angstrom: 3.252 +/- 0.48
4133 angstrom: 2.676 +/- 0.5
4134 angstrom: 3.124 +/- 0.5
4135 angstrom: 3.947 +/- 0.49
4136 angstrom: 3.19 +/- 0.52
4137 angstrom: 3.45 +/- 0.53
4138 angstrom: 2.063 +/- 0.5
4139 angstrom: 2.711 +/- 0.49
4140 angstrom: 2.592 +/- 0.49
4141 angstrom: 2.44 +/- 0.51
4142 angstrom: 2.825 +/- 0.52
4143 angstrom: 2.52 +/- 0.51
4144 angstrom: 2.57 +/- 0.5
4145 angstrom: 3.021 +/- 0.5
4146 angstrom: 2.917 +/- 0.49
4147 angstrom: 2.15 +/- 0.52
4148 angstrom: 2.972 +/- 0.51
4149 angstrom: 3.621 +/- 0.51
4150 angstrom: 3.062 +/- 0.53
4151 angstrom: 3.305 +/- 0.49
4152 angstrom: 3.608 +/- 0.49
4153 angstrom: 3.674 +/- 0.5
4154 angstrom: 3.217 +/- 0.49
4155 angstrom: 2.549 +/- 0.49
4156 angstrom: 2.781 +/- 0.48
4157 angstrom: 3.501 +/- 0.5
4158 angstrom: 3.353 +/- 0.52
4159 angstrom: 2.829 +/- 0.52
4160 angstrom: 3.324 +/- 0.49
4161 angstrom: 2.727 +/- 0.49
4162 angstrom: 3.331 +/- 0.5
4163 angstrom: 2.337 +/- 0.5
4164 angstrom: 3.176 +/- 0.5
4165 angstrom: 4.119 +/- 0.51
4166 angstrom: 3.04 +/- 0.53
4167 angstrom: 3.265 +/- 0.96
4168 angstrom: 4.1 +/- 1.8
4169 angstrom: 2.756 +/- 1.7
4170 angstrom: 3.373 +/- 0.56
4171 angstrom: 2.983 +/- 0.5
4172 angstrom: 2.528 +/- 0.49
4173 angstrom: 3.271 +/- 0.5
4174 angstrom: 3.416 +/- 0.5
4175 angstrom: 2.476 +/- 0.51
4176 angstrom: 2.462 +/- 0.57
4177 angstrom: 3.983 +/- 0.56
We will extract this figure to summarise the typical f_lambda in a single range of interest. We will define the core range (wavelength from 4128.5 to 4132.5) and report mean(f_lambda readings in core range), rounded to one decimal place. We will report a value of 3.2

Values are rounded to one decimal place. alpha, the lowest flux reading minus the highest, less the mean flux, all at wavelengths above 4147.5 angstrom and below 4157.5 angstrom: -4.4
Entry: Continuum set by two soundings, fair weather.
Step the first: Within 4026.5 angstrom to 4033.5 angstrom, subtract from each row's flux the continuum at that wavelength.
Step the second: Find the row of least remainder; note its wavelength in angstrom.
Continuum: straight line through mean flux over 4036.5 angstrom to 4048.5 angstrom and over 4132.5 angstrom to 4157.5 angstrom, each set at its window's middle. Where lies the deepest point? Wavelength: 4032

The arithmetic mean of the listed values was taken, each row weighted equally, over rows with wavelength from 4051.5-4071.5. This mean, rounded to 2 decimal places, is 3.33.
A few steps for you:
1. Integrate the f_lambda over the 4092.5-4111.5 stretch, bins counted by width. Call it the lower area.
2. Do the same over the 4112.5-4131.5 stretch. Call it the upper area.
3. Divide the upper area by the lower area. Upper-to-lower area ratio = 1.02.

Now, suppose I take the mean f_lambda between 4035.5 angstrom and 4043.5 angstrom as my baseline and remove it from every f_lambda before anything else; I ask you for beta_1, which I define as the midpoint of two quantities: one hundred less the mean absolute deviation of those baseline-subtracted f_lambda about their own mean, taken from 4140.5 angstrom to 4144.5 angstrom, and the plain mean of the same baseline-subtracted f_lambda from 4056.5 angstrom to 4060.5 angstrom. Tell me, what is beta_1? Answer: 49.9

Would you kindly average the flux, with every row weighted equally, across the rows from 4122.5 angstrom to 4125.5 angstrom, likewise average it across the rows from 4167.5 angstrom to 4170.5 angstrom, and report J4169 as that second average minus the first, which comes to 1.1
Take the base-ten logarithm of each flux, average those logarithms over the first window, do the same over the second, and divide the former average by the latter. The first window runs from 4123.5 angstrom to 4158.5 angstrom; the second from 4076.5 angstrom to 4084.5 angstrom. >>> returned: 0.95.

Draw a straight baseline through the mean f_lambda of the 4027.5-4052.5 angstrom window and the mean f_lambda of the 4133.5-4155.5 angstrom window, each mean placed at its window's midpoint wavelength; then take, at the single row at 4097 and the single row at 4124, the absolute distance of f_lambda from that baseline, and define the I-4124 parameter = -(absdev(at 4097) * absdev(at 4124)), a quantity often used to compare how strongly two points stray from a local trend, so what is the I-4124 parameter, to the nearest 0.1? -1.1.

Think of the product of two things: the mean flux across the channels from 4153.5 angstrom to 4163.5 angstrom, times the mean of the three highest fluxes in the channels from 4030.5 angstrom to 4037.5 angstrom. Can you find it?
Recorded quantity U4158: 11.4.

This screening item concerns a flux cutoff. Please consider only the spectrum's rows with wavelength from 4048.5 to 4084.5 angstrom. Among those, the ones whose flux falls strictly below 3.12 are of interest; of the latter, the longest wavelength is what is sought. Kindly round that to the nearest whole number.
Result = 4082 angstrom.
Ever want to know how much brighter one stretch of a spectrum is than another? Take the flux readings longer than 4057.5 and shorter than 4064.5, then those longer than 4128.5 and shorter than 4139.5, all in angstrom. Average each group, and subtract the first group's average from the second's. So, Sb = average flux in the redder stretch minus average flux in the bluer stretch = -0.25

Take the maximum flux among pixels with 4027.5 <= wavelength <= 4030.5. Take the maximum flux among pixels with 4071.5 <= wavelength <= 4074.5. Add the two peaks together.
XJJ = 6.60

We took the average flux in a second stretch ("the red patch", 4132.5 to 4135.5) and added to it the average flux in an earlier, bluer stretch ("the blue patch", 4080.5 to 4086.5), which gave 6.34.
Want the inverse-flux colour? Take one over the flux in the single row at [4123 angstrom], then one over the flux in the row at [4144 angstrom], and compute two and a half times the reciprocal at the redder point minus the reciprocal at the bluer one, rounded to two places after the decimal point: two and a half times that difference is 0.05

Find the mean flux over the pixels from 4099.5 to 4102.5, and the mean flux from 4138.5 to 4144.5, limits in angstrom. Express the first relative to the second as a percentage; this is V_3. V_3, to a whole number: 191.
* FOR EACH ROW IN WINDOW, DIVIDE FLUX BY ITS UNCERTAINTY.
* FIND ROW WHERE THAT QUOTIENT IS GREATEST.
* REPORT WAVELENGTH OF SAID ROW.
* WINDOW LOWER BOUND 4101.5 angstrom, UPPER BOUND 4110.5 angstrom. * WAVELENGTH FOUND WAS 4102 angstrom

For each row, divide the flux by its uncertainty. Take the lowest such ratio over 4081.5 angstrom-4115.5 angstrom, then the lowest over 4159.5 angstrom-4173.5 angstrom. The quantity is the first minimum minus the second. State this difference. 1.8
